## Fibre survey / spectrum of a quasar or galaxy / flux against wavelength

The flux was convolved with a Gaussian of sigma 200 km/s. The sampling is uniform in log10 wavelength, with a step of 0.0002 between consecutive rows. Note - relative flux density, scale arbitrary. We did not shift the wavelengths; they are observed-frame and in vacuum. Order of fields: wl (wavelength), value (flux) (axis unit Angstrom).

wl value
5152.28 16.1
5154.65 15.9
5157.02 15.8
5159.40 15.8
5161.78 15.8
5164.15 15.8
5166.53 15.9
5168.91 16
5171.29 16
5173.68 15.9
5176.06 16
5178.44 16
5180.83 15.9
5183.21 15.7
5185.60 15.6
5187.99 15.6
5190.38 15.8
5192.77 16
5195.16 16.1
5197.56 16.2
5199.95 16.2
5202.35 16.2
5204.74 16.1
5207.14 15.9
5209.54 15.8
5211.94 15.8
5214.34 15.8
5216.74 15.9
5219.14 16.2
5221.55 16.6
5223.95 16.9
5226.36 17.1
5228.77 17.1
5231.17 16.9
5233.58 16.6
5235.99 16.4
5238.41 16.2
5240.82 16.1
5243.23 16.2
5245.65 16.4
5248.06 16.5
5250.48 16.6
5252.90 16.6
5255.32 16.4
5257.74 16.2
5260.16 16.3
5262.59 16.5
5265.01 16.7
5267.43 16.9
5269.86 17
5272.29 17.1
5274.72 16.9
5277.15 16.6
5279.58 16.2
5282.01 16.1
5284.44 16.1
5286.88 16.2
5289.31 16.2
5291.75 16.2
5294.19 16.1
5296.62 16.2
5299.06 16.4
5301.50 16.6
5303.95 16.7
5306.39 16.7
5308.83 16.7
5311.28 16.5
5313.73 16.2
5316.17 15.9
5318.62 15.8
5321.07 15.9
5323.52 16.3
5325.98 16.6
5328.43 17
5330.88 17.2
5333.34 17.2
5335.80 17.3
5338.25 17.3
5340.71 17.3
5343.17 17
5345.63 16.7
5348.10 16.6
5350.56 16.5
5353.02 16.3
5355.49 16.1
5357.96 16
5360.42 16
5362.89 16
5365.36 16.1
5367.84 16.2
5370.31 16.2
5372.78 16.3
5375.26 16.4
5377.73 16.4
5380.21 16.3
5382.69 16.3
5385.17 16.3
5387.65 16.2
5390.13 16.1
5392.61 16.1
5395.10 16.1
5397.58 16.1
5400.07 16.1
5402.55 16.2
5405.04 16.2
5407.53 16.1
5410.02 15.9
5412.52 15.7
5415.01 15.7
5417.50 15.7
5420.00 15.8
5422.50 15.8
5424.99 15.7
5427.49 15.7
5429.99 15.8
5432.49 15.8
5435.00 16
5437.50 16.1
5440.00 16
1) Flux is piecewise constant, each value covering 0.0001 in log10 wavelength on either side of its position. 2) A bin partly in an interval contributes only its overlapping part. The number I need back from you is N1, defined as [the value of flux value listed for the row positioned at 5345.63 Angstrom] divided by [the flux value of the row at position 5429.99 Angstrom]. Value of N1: 1.06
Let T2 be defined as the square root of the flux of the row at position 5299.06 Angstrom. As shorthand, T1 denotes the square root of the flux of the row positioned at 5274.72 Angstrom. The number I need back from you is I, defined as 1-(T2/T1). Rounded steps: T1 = 4.111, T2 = 4.05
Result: 0.015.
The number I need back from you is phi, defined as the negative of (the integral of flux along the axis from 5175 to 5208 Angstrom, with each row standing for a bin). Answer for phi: -526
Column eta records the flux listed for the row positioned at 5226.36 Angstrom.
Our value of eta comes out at 17.1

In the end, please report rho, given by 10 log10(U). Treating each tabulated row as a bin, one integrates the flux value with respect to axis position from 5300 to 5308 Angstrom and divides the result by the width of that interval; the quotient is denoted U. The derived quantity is 12.2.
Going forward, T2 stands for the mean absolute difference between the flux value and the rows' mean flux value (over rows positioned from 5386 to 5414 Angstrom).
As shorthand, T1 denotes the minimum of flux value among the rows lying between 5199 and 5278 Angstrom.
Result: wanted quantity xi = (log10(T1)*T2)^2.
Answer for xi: 0.014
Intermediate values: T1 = 15.8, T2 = 0.10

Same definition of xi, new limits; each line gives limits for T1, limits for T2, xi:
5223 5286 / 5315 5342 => 0.447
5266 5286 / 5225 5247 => 0.157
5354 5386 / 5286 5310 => 0.070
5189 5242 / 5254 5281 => 0.108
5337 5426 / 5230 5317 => 0.089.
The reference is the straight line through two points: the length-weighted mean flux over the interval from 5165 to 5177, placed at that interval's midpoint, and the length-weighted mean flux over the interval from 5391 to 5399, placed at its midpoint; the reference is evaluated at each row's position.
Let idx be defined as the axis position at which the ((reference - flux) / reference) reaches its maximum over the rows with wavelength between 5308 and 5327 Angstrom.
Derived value 5318.62 Angstrom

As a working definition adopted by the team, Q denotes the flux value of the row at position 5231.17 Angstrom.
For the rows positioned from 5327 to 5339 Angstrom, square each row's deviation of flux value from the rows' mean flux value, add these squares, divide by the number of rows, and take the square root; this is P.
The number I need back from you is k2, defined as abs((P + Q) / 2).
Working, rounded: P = 0.11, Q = 16.9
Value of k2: 8.5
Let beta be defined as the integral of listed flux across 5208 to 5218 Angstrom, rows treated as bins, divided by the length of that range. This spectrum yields 15.8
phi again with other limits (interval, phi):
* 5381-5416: -563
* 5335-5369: -562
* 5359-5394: -567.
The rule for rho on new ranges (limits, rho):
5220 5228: 12.3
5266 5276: 12.3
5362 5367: 12.1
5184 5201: 12.0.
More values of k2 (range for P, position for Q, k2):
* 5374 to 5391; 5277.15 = 8.3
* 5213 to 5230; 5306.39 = 8.6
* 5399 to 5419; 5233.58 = 8.4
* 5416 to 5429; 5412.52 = 7.9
